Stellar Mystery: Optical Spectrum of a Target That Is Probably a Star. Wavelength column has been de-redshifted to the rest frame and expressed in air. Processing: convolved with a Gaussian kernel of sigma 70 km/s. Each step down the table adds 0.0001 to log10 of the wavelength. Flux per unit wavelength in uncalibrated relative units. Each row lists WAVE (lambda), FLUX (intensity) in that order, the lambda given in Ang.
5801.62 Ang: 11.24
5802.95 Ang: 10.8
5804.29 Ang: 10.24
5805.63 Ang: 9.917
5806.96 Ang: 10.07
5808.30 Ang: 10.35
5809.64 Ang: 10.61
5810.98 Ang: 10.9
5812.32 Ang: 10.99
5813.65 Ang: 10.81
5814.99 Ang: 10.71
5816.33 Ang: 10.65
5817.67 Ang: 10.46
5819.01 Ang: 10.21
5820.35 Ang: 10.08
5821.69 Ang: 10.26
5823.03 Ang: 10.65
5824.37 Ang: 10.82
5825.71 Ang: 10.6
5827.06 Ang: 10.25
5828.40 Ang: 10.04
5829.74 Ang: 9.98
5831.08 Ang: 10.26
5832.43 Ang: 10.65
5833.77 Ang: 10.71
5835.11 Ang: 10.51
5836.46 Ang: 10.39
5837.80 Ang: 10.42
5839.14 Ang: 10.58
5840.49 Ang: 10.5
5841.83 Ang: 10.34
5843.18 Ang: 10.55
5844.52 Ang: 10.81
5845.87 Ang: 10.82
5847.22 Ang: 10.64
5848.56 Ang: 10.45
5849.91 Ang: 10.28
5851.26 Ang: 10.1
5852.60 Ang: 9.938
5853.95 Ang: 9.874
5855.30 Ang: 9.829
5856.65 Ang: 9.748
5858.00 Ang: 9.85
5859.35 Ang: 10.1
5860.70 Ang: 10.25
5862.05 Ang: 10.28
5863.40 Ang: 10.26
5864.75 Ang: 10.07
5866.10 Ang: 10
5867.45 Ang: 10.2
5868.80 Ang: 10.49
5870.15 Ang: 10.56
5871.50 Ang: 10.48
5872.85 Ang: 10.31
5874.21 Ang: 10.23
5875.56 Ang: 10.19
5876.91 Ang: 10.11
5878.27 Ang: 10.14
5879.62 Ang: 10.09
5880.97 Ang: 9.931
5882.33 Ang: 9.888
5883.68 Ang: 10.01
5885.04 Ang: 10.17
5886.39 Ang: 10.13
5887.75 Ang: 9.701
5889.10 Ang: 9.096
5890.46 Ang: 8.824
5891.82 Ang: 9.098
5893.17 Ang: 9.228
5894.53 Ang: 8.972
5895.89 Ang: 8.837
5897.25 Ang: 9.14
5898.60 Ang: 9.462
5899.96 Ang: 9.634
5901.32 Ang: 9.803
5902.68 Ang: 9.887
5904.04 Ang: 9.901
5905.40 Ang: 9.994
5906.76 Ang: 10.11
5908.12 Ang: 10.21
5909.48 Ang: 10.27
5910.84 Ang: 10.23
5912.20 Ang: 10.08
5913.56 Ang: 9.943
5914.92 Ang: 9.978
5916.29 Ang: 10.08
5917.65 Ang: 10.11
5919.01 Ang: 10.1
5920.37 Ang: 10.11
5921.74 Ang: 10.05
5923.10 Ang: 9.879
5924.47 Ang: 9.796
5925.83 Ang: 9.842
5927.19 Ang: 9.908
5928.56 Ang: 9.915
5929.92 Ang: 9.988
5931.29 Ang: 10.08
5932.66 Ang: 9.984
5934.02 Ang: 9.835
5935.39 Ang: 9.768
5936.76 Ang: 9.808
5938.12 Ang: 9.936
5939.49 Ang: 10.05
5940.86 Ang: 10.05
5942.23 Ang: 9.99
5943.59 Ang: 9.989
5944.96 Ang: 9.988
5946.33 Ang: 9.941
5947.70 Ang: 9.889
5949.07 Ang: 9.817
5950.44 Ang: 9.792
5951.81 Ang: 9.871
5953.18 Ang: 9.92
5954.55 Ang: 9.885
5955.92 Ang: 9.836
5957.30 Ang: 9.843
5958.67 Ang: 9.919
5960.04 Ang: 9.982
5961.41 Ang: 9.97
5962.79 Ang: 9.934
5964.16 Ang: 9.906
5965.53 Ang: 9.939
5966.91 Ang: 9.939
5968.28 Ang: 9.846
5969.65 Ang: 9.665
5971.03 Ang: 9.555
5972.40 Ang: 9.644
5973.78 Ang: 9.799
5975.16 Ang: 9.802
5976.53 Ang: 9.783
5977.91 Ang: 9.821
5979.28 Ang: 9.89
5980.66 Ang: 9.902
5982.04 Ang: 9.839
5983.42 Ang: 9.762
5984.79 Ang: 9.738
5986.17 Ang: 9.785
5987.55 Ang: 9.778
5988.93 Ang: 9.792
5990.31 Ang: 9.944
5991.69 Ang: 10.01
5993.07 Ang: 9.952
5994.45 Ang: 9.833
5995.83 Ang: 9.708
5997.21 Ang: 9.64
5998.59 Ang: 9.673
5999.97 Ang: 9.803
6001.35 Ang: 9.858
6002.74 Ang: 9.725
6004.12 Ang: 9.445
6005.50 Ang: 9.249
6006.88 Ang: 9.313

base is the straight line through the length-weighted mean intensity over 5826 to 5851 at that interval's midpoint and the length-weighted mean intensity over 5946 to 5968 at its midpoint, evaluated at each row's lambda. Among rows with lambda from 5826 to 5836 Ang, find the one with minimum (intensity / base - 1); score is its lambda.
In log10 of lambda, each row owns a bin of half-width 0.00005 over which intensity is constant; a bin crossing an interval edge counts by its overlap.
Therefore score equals 5829.74 Ang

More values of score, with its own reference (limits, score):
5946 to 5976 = 5971.03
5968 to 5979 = 5971.03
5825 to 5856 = 5855.30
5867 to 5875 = 5867.45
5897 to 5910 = 5897.25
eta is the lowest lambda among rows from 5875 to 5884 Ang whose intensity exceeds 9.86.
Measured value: 5875.56 Ang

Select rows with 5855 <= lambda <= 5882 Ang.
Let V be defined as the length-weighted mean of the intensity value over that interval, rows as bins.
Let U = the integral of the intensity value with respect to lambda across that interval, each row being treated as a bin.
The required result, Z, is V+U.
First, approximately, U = 274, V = 10.2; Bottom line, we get 284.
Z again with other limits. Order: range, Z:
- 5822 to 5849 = 294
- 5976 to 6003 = 275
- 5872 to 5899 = 271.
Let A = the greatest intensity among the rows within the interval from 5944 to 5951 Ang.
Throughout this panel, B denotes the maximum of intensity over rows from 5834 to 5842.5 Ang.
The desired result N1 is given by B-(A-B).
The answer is 11.2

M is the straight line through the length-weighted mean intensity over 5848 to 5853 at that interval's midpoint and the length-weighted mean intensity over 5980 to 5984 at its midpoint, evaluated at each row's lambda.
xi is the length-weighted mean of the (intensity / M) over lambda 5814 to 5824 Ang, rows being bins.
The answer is 1.02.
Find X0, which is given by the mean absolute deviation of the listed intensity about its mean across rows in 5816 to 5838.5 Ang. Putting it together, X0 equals 0.21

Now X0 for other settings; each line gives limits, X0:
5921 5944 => 0.08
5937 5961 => 0.06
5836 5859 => 0.29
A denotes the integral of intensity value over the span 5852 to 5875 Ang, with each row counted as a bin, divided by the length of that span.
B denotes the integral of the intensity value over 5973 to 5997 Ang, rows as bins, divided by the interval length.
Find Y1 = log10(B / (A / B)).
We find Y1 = 0.98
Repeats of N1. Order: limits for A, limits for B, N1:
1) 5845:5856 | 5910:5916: 9.6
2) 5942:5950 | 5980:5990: 9.8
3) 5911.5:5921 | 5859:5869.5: 10.9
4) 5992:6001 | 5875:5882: 10.4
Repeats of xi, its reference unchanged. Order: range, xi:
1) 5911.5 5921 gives 1.00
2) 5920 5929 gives 0.99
